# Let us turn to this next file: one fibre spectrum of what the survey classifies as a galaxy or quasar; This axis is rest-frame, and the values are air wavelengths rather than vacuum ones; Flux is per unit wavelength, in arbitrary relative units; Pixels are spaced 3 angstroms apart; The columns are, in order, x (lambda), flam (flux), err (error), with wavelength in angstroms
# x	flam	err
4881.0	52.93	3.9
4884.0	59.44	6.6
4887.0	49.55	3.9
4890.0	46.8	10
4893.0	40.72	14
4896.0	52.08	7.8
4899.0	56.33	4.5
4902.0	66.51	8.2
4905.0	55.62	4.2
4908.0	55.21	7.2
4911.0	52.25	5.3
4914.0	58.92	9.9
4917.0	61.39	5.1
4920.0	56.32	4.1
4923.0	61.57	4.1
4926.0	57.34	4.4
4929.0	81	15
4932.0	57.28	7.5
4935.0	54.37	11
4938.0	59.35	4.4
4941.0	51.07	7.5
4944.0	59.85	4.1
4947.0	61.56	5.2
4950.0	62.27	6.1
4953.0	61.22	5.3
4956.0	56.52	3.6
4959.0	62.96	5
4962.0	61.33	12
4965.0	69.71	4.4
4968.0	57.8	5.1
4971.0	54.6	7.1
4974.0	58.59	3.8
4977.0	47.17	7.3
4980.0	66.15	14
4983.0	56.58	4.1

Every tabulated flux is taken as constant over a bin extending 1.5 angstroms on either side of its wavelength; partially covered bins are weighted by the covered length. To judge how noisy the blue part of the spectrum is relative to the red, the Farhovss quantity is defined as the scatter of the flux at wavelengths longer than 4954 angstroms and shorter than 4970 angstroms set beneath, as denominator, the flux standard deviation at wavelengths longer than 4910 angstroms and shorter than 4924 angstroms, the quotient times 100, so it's 75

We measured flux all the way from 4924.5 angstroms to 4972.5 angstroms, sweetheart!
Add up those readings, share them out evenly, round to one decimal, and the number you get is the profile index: 60.5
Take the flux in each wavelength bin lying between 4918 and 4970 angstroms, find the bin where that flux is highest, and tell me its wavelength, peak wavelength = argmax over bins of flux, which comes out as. 4929.0 angstroms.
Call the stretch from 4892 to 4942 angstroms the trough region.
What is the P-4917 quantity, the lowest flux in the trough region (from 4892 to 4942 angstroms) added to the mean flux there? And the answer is 98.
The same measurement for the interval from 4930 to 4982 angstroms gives 106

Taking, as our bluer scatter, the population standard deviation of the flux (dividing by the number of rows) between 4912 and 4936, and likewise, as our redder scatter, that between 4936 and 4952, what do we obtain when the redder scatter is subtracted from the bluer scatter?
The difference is 3.9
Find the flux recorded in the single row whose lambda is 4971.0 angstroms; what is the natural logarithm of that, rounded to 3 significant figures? 4.00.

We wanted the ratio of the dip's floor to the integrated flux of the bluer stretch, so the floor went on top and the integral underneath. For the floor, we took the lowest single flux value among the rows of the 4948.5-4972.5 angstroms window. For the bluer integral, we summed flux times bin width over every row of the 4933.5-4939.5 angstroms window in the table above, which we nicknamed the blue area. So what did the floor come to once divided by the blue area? 0.16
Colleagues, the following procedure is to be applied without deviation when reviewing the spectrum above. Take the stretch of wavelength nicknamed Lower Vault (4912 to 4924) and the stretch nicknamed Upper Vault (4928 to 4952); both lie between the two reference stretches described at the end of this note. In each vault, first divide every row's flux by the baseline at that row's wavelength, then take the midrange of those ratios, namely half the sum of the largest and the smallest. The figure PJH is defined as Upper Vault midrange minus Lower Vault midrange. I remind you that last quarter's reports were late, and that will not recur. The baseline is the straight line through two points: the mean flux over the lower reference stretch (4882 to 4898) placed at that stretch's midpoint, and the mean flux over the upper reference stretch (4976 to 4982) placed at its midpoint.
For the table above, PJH 0.11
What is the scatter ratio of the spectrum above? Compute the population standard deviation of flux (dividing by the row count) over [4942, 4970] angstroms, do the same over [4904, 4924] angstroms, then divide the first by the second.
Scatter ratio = 1.1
